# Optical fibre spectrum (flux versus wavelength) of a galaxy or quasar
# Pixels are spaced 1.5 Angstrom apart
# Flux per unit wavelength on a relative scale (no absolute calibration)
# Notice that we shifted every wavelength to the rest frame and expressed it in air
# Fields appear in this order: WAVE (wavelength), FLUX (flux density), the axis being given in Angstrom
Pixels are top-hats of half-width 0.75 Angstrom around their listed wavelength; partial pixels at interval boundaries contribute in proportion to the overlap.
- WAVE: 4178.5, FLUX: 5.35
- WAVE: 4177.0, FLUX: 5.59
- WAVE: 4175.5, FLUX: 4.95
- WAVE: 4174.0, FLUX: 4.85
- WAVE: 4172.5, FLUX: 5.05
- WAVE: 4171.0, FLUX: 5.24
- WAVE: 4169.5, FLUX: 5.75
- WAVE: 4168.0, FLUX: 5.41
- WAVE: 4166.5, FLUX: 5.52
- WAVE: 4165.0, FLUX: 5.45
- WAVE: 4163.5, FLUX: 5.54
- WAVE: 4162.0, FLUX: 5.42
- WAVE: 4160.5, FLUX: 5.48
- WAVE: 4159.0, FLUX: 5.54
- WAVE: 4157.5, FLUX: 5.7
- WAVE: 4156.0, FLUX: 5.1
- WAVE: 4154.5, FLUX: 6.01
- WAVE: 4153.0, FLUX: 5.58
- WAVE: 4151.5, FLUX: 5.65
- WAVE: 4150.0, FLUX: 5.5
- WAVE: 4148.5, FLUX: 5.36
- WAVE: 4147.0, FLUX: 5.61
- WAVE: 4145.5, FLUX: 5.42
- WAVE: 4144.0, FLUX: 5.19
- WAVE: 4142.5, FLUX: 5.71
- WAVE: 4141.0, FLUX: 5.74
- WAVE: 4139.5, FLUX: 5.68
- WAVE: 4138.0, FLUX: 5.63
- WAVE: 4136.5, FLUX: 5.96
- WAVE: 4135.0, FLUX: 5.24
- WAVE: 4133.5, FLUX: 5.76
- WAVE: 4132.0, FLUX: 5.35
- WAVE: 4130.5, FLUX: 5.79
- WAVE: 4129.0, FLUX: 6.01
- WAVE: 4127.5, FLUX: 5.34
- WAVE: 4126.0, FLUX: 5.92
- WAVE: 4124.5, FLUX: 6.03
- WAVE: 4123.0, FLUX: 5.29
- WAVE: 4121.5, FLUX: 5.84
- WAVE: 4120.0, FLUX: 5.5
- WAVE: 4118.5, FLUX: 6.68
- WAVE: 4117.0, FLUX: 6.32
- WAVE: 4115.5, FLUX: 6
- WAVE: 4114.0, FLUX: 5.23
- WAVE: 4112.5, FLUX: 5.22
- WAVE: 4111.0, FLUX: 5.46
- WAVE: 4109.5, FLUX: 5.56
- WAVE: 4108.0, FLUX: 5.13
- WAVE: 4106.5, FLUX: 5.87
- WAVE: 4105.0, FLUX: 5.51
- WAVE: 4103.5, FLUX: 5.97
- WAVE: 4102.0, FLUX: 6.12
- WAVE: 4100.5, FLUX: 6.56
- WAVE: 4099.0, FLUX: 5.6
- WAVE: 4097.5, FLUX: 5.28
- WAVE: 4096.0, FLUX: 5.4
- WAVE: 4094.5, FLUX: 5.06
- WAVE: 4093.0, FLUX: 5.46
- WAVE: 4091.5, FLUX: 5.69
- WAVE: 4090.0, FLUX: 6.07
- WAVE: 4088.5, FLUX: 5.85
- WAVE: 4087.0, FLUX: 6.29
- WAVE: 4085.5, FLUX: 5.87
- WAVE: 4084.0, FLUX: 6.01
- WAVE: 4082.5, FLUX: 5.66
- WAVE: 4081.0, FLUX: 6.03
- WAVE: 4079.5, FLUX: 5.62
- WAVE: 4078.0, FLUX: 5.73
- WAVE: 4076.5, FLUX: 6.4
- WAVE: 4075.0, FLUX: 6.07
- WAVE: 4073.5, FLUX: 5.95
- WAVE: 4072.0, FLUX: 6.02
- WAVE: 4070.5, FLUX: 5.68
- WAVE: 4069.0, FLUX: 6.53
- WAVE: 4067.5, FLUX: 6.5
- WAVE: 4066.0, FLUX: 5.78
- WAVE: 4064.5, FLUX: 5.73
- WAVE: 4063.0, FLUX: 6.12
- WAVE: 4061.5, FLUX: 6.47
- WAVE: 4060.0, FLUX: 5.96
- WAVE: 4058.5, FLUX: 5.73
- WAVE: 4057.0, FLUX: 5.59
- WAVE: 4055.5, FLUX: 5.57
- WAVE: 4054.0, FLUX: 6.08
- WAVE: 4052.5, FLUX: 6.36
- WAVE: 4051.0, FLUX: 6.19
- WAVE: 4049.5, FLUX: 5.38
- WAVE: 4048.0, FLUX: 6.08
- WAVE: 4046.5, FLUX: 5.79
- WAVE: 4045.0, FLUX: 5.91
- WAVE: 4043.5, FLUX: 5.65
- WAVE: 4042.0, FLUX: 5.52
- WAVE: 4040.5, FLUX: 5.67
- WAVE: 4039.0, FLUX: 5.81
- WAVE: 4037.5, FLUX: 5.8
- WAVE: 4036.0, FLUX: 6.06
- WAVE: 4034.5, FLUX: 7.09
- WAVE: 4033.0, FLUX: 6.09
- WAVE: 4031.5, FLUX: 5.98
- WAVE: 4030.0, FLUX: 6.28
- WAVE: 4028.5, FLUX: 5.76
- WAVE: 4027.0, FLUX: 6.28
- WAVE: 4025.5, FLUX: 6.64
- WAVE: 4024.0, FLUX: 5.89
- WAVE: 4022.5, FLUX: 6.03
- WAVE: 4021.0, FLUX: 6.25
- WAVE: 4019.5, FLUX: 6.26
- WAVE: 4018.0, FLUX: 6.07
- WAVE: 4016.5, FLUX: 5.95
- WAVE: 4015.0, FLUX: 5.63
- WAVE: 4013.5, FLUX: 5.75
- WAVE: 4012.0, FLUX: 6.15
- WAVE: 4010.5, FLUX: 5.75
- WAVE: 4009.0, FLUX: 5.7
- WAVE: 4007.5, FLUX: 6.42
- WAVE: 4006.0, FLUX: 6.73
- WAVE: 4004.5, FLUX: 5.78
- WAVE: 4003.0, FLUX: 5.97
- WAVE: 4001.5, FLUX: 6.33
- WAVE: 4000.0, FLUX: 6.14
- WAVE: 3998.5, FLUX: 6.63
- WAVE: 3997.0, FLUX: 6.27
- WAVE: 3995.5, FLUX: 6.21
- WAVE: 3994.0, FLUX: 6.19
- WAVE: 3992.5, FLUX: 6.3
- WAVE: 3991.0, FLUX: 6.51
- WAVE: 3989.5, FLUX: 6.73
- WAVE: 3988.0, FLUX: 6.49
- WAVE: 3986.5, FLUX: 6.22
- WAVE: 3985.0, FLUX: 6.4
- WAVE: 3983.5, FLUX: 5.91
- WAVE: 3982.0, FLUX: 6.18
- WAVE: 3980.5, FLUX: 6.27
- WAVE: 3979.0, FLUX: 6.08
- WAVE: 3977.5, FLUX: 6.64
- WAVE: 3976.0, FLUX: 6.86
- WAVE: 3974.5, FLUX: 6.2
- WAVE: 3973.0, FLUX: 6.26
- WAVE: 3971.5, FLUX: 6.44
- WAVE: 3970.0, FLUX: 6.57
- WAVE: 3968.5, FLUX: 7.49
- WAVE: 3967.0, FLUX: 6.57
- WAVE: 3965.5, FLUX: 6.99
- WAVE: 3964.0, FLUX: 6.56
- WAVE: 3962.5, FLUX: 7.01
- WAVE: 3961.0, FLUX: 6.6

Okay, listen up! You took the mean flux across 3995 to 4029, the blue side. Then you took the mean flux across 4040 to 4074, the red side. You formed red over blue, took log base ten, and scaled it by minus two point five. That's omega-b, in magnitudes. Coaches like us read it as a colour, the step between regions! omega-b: 0.034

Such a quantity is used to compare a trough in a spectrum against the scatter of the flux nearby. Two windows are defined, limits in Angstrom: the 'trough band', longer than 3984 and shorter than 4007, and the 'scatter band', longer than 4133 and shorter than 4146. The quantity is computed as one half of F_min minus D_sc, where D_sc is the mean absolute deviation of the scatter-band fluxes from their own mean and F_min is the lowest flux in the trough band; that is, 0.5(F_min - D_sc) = 2.79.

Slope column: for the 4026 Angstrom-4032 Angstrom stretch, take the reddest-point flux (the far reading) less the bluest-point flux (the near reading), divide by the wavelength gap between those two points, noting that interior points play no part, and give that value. -0.067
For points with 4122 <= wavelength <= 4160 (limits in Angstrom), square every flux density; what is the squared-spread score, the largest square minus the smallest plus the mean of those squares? 41.8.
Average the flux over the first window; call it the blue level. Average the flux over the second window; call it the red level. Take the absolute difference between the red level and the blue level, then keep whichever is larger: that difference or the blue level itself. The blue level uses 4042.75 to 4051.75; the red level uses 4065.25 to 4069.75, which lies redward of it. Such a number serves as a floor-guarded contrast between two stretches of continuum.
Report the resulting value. 5.8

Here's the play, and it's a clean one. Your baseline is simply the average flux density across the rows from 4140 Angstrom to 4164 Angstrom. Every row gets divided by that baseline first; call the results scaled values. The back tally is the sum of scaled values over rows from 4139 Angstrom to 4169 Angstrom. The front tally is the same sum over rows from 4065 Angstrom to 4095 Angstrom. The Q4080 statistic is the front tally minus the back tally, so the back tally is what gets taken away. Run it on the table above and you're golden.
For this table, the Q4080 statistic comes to 1.4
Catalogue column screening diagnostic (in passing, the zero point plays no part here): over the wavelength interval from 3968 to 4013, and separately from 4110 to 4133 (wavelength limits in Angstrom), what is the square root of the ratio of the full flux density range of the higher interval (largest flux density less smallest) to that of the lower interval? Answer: 0.90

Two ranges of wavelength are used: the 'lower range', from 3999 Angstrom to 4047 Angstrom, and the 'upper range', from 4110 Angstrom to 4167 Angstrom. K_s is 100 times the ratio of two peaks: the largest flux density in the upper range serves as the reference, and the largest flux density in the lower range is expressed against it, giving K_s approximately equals 106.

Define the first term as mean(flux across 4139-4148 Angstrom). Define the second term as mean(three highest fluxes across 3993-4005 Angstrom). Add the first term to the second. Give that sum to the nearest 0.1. 12.0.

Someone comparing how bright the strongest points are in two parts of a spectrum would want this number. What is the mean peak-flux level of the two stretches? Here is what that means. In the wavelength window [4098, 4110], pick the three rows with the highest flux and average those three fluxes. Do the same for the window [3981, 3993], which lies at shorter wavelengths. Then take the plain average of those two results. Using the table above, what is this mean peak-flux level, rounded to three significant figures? 6.40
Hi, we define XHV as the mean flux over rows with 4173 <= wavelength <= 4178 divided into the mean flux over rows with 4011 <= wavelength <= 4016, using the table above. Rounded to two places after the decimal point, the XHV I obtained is 1.14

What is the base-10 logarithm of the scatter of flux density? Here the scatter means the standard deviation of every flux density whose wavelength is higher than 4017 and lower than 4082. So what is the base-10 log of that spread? -0.47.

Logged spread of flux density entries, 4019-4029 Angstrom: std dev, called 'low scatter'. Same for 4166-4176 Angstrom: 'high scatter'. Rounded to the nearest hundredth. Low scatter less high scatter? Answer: -0.03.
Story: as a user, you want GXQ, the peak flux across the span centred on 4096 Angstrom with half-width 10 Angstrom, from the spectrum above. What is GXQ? 6.56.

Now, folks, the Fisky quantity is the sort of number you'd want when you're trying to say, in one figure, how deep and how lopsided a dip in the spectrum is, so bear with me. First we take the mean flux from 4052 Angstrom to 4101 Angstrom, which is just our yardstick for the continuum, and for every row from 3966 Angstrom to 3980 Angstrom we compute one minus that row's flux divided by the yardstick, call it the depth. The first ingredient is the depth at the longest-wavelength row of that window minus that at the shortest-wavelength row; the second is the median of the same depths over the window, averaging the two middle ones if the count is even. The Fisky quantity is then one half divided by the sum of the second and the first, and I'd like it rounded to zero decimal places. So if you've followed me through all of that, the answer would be -16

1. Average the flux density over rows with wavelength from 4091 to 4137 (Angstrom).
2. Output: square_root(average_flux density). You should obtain 2.38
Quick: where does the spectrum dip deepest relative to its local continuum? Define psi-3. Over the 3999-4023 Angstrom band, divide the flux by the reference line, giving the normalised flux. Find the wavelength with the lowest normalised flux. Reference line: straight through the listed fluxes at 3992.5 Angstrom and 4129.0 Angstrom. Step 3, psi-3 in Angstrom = 4015.0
